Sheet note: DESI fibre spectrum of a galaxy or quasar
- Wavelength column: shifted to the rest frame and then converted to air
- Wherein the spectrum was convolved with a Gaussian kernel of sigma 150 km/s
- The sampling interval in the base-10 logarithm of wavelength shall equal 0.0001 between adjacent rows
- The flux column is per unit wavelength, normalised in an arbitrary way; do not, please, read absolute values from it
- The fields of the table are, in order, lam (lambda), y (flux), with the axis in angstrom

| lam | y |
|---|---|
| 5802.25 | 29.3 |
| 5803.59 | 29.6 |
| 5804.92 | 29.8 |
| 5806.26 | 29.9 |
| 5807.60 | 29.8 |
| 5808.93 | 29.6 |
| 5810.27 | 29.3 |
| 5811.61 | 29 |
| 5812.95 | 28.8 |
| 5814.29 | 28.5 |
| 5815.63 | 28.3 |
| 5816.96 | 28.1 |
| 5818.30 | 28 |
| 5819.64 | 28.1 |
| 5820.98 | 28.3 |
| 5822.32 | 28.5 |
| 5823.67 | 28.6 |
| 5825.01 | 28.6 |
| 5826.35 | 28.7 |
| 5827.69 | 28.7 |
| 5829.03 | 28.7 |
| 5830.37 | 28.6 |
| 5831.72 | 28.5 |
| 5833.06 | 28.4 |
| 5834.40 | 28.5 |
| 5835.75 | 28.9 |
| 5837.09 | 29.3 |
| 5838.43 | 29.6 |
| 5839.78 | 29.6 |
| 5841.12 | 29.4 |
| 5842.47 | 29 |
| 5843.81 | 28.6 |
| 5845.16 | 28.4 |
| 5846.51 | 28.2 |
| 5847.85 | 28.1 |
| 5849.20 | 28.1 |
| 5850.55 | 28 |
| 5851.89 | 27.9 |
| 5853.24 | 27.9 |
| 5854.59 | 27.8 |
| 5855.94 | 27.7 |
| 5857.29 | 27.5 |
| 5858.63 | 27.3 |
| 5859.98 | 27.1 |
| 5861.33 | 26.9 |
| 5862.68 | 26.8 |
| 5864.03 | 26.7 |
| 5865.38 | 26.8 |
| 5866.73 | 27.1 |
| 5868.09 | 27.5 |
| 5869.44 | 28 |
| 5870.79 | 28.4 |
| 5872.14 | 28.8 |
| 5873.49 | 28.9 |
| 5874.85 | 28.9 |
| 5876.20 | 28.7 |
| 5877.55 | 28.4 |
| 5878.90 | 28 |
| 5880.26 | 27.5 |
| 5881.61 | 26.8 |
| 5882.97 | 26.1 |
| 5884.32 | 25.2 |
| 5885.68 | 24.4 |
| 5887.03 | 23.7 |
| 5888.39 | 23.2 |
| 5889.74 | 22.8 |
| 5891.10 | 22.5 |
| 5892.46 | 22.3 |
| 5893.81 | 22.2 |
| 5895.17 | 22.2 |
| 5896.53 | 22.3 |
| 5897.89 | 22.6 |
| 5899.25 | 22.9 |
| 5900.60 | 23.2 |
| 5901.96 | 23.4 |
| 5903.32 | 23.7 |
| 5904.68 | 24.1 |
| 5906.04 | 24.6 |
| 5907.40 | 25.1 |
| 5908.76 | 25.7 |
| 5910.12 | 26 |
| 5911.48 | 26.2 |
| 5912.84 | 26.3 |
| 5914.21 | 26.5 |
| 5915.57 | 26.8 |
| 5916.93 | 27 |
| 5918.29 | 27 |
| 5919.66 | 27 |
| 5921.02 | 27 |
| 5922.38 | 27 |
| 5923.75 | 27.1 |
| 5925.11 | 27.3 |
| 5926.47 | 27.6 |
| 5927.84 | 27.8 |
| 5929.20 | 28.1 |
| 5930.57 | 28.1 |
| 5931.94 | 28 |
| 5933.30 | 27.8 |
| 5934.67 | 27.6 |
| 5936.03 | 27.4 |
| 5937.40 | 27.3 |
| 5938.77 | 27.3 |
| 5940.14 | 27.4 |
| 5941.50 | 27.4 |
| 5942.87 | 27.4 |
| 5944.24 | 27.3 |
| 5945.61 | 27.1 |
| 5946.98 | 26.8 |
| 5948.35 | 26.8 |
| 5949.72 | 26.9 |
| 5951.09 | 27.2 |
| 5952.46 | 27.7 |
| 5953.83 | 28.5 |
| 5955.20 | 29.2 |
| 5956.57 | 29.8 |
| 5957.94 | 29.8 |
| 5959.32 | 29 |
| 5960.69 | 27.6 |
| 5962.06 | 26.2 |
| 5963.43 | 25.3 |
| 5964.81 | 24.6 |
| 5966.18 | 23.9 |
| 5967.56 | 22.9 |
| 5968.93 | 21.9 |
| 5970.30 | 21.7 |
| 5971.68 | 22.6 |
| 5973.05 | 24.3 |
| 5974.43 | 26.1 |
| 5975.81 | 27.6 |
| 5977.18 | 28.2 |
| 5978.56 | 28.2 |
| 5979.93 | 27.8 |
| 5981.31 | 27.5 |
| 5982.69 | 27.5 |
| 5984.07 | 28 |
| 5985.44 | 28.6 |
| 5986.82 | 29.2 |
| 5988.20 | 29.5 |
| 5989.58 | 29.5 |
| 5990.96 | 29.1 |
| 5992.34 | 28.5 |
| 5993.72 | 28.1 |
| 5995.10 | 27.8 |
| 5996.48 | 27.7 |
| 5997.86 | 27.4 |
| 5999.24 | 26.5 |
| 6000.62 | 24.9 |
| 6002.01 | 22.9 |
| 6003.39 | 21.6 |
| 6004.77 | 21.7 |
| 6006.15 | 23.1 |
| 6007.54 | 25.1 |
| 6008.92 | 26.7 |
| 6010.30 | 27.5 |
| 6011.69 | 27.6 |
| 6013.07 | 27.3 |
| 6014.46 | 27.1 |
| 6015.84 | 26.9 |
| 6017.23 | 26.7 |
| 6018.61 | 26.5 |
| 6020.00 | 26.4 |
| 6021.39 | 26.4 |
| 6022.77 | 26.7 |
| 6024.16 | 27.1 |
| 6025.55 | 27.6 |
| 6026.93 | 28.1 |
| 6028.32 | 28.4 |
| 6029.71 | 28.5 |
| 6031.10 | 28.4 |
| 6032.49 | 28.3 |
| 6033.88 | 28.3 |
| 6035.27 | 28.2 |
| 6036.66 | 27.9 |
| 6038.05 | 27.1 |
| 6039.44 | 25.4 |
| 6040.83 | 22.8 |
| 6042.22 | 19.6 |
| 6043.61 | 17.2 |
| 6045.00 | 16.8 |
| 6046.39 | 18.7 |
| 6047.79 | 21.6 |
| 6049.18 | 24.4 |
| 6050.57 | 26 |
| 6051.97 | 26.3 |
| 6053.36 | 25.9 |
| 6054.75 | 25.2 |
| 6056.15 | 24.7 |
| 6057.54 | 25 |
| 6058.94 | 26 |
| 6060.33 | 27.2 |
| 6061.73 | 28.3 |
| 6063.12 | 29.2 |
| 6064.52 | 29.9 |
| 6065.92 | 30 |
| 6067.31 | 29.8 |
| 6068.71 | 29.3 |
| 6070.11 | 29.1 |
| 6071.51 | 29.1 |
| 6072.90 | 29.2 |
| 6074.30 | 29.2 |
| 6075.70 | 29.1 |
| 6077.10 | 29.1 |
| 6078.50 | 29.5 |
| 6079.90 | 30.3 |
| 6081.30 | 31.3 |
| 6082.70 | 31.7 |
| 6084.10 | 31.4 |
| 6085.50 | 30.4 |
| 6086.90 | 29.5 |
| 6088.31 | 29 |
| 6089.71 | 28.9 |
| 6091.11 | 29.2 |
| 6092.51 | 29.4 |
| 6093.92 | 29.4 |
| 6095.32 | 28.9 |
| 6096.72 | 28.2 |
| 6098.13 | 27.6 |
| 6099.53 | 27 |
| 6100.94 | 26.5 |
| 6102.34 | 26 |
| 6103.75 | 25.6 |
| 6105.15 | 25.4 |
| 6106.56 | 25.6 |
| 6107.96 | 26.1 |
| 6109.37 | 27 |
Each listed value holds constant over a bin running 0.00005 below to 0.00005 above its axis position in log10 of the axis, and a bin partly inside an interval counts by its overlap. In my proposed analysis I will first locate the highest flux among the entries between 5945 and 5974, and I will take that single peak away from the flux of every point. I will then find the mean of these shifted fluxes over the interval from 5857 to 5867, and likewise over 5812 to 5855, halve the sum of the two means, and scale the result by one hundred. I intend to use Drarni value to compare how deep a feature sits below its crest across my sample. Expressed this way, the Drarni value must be -203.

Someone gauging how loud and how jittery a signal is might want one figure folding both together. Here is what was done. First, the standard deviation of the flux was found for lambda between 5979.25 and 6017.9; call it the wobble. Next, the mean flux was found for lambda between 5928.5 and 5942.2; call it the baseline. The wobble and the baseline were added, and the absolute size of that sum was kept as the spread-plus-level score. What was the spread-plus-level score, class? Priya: 29.8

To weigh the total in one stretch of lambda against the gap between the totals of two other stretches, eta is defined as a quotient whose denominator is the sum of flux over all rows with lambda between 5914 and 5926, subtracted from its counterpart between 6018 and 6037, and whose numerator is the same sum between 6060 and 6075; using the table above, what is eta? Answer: 2.2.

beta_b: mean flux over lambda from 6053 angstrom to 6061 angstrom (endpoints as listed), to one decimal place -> 25.7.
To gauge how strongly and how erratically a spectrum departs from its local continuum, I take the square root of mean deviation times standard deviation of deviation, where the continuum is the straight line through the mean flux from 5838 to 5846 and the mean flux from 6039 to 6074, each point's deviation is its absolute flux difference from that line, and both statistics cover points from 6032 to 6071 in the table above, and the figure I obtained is 2.7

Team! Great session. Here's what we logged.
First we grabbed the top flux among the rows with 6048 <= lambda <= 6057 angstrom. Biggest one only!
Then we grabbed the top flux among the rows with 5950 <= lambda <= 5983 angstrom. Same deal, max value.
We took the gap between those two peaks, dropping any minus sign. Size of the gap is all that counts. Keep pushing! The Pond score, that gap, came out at 3.5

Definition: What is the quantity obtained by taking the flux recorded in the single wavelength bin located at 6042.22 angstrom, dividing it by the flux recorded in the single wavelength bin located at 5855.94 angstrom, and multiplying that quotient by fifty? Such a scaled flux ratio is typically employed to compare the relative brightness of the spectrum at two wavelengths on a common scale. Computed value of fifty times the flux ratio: 35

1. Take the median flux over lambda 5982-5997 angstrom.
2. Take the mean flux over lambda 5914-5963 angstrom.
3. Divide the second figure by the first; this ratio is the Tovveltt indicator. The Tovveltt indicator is 0.97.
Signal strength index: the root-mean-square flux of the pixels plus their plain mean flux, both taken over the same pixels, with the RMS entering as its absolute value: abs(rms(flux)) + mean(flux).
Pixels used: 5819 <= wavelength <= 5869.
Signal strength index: 56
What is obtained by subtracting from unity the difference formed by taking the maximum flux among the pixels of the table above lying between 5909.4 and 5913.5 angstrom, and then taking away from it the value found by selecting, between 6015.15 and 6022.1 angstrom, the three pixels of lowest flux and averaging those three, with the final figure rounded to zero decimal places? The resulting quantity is 1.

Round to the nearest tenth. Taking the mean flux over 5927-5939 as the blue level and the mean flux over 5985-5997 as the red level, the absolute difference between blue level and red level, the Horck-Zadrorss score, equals 1.0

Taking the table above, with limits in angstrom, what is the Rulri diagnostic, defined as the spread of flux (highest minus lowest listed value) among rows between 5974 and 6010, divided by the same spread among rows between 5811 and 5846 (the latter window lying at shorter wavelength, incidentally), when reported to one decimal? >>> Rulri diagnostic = 4.9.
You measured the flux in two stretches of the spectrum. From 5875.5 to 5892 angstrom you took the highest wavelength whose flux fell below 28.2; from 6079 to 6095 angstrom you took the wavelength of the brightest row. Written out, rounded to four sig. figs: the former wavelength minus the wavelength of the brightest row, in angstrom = -191.6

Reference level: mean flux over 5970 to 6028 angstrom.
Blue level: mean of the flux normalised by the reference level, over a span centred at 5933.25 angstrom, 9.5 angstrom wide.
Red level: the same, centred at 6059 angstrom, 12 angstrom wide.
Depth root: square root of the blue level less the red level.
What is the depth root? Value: 0.19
